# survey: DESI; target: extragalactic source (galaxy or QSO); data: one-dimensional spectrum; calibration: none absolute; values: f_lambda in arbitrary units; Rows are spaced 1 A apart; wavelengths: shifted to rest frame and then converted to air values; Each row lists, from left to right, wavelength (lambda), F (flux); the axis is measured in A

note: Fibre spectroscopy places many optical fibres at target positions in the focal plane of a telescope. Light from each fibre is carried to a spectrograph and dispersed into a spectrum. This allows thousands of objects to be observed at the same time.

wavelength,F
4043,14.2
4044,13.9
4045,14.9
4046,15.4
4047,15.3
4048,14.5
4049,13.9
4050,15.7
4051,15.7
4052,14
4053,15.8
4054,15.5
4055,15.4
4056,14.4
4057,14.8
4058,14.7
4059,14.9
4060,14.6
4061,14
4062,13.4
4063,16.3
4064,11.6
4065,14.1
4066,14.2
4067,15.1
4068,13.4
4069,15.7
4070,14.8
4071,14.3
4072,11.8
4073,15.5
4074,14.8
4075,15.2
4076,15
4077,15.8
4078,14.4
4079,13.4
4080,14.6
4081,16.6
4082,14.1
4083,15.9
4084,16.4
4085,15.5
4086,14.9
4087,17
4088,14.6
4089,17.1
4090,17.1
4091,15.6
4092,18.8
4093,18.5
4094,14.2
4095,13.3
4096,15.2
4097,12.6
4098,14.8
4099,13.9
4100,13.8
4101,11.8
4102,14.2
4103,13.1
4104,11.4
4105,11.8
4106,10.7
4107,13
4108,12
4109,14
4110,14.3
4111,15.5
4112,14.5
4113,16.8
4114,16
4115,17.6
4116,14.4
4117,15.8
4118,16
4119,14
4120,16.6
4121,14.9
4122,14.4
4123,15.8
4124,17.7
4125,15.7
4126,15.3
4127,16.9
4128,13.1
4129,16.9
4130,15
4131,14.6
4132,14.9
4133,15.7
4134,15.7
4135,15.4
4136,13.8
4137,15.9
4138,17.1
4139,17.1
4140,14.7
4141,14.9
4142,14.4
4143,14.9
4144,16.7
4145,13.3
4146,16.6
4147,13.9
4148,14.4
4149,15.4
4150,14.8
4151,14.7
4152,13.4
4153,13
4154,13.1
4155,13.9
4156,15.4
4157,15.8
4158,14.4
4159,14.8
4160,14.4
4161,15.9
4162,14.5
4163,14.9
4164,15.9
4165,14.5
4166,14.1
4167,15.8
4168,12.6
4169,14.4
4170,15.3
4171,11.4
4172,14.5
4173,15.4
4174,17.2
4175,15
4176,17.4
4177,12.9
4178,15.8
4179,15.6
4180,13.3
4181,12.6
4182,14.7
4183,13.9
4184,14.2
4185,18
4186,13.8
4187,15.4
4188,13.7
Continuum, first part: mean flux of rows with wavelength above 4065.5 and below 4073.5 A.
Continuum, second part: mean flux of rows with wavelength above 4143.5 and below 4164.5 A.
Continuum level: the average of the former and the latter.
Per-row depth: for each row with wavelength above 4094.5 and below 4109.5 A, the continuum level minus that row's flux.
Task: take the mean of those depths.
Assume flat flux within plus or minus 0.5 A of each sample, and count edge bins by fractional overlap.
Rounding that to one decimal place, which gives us 1.5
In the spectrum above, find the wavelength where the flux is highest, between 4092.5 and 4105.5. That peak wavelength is 4093 A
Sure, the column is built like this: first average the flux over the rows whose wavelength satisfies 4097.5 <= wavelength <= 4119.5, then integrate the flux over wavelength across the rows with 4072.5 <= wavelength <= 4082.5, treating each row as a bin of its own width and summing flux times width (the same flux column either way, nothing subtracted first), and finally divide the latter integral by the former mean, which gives 11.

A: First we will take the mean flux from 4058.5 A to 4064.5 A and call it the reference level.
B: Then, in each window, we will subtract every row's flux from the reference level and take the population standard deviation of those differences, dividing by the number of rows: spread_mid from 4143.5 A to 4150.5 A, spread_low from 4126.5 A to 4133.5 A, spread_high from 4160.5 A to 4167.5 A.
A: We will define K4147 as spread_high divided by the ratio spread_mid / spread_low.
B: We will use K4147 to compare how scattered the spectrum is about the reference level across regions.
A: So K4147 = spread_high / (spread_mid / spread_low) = 0.74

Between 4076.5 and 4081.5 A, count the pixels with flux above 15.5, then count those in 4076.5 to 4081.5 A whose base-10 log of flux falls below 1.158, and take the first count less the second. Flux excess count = 1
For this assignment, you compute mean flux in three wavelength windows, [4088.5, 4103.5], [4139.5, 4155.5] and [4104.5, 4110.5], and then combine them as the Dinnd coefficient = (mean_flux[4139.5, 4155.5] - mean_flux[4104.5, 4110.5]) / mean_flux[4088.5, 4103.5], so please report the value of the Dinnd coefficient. 0.13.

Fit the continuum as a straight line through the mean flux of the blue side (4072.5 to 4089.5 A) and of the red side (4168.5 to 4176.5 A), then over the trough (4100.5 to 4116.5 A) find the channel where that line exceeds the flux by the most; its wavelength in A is 4106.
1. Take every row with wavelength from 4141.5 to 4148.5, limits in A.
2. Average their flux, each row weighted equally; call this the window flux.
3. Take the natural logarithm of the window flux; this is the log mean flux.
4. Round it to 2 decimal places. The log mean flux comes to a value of 2.70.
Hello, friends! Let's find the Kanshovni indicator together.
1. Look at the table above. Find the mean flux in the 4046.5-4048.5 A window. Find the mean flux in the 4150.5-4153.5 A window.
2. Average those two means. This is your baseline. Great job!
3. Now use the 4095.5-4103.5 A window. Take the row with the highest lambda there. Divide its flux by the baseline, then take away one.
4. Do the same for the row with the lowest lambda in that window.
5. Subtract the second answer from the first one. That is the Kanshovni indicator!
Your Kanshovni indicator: -0.15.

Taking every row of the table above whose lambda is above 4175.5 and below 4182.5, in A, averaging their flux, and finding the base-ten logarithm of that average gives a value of 1.16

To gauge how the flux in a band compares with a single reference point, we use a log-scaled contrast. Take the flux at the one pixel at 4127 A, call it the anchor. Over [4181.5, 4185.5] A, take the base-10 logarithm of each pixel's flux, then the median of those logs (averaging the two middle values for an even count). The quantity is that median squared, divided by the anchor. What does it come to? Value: 0.080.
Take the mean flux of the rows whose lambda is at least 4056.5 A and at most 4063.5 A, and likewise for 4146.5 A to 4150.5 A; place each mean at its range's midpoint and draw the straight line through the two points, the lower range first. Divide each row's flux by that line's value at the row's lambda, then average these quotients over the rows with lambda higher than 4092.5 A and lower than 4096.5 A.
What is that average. 1.04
